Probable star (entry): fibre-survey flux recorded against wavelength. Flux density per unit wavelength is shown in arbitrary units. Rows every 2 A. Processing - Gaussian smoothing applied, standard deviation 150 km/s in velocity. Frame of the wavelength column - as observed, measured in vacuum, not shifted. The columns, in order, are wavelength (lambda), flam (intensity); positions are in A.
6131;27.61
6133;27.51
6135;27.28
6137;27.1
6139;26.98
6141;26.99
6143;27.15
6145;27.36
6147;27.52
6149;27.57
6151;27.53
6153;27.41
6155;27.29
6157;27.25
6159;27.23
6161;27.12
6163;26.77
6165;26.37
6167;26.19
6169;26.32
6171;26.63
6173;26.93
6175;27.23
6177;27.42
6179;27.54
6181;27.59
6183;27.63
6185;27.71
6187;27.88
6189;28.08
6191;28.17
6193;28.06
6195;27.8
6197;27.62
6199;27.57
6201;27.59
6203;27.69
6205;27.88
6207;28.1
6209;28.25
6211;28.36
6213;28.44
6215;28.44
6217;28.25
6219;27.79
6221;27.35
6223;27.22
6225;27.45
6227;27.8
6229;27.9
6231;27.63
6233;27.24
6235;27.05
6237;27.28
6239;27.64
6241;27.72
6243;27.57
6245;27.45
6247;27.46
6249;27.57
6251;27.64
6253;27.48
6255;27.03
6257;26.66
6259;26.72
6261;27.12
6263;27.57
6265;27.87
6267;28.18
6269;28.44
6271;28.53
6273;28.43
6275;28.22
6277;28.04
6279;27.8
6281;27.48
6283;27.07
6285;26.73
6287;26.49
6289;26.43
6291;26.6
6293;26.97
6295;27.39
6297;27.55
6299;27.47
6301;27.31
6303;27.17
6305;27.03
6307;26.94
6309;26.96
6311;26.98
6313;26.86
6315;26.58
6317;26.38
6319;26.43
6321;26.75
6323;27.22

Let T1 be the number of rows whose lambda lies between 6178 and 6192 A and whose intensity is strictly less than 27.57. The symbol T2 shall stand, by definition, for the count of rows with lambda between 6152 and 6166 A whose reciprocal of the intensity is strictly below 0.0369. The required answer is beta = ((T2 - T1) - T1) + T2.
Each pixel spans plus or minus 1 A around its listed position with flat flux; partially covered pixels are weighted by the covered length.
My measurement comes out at 8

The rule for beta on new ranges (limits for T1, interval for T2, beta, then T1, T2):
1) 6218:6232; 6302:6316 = -4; 3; 1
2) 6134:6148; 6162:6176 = -12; 7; 1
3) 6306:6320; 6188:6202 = 0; 7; 7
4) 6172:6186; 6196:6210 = 6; 4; 7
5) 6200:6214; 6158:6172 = 4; 0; 2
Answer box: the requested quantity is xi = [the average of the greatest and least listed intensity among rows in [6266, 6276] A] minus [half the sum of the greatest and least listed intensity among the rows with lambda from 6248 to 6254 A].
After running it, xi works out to 0.8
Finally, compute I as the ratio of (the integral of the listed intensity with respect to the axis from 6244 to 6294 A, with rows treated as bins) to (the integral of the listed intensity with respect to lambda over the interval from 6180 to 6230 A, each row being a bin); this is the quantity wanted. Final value 0.985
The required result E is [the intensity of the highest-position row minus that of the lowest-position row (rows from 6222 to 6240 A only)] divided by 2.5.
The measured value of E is 0.2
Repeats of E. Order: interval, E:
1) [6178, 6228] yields 0.1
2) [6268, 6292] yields -0.7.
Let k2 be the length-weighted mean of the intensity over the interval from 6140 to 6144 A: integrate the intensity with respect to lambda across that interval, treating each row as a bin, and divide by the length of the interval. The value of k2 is 27.1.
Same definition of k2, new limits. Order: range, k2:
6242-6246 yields 27.5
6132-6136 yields 27.4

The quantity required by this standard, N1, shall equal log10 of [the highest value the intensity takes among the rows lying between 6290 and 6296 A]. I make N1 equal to 1.44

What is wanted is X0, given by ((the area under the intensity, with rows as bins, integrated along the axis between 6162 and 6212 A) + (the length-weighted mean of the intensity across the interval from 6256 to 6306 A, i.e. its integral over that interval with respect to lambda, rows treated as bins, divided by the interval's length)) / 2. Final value 701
